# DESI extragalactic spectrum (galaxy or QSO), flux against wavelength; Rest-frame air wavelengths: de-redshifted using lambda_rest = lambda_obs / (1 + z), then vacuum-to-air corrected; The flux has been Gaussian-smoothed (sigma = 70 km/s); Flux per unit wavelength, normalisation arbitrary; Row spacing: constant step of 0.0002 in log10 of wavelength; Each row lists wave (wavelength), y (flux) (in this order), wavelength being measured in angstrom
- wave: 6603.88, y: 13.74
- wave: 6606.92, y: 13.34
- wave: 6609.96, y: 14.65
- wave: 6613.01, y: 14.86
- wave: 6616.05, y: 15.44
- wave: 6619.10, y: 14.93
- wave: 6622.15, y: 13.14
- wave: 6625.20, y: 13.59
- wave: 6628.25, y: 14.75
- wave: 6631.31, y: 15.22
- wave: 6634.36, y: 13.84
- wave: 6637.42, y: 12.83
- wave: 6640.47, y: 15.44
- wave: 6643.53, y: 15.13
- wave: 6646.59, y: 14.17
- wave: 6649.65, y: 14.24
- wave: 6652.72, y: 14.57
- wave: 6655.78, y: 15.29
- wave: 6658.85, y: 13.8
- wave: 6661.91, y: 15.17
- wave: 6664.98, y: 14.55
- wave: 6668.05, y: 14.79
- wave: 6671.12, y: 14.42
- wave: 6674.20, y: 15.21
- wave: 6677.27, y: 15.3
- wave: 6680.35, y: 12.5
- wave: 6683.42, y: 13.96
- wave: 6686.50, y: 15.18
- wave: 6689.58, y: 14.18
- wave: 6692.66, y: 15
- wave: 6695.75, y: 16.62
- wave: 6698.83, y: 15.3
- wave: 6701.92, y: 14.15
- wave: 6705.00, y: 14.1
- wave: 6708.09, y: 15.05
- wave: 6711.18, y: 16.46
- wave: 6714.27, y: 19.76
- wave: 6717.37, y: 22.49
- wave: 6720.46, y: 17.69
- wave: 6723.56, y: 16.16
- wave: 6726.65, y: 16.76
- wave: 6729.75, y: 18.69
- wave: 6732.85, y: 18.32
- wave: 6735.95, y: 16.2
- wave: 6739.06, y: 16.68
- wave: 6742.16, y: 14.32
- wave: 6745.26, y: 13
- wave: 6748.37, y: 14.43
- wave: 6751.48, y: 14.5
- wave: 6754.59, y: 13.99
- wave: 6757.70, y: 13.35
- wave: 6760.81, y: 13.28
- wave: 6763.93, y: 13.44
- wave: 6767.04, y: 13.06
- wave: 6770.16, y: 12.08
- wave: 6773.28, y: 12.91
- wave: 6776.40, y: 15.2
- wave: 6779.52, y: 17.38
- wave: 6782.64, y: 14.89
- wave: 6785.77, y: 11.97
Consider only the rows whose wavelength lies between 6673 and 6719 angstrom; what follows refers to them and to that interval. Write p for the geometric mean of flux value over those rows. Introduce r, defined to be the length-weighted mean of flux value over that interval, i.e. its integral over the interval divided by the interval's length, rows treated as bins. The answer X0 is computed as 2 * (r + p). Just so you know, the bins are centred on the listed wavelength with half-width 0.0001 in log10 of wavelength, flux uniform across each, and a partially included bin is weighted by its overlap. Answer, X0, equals 62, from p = 15.5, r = 15.7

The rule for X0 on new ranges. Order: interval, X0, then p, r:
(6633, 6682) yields 58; 14.4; 14.5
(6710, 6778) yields 62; 15.4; 15.6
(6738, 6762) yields 57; 14.2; 14.2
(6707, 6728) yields 71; 17.6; 17.8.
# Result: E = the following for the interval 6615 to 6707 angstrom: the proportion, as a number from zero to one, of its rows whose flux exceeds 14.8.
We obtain 0.43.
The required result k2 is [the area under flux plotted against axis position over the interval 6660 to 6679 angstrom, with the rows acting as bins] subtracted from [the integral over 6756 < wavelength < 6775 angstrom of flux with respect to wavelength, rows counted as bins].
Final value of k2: -34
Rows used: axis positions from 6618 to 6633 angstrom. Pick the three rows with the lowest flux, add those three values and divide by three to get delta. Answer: 13.8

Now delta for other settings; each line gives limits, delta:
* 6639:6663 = 14.1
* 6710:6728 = 16.5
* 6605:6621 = 14.3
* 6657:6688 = 13.4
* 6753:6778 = 12.7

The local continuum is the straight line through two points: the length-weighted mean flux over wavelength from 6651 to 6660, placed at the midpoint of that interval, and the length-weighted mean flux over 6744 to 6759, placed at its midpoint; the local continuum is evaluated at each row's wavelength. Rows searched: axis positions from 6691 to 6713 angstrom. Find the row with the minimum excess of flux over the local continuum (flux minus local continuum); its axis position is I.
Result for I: 6705.00 angstrom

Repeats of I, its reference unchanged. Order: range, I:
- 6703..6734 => 6705.00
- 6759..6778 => 6770.16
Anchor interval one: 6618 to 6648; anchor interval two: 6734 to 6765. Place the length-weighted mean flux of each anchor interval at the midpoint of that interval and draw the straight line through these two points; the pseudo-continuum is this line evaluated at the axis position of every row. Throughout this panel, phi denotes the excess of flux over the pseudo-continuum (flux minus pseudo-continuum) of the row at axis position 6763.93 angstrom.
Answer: -1.0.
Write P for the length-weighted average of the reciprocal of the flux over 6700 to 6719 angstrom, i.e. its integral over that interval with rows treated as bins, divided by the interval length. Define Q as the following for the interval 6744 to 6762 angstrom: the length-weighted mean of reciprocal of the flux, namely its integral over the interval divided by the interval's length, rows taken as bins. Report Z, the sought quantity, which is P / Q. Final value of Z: 0.84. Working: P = 0.061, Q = 0.0727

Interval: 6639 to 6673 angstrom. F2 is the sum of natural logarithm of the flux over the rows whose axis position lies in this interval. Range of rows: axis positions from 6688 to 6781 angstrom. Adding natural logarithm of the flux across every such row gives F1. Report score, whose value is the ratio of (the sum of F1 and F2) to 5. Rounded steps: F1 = 82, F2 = 30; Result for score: 22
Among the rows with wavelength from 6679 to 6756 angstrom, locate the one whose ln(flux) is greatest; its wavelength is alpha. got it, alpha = 6717.37 angstrom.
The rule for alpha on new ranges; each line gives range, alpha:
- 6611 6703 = 6695.75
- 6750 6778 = 6776.40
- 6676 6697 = 6695.75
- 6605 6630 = 6616.05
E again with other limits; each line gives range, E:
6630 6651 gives 0.43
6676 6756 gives 0.62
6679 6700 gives 0.57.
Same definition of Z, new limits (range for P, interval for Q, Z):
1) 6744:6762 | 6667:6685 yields 1.04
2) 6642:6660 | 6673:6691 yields 0.98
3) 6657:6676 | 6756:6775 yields 0.89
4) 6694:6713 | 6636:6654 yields 0.94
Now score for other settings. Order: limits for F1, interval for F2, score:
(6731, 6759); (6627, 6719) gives 21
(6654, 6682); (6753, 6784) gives 10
